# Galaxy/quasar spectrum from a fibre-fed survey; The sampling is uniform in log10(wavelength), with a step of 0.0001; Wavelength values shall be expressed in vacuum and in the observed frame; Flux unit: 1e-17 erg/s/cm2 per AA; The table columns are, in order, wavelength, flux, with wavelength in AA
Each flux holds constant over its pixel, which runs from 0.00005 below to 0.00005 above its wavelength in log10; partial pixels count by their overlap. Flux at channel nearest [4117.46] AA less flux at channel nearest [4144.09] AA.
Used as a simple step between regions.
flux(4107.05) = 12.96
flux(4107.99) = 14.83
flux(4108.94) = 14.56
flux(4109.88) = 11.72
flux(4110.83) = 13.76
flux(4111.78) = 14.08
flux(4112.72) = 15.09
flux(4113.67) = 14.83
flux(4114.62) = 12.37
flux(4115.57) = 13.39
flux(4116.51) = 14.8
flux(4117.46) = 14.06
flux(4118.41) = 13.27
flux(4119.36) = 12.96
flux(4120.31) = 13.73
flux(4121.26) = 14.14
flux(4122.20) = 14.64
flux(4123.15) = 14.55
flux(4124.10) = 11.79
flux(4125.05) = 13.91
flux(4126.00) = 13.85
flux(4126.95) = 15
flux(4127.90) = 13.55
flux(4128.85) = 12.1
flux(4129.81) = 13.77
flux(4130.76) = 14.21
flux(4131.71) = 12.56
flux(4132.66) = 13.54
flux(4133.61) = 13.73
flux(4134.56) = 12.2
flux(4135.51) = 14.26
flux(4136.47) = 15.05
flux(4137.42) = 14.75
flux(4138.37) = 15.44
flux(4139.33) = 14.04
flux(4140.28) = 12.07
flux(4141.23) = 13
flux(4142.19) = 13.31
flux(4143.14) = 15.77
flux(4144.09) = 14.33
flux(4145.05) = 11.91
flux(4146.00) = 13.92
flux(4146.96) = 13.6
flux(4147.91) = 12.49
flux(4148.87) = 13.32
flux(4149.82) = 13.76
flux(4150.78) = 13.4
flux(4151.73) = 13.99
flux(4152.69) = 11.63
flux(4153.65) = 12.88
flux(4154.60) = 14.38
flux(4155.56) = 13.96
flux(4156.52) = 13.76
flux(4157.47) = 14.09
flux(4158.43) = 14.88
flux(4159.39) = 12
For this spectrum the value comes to -0.3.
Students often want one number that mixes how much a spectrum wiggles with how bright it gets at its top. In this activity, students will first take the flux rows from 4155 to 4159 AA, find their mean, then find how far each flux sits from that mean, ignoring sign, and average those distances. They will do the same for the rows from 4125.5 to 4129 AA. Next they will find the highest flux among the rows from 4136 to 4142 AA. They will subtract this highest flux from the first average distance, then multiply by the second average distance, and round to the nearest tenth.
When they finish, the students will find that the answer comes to -12.1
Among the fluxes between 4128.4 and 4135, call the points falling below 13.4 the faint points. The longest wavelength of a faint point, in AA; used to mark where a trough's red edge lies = 4134.56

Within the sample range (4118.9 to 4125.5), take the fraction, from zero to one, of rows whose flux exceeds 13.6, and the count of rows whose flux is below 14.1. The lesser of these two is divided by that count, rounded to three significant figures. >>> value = 0.179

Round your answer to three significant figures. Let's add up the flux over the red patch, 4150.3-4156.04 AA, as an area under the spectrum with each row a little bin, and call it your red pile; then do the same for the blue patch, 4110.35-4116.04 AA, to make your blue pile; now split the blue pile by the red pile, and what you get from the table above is 1.03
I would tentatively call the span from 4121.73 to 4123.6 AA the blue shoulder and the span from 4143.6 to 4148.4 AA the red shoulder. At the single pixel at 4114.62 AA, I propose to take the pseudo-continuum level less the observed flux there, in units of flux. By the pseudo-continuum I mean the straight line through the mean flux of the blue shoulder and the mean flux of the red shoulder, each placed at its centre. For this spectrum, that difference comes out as 2.7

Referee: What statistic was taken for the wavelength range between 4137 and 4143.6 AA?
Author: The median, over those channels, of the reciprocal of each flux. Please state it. 0.071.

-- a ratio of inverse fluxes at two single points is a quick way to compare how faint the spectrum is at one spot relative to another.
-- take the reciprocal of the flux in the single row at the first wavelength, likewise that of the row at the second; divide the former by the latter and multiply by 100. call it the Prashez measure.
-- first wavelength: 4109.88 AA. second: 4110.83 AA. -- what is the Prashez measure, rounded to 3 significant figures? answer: 117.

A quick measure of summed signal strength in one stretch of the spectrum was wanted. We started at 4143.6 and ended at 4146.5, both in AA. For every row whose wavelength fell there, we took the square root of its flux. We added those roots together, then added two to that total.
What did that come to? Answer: 13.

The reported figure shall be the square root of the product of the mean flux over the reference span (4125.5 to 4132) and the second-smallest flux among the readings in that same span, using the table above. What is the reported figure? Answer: 13.1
